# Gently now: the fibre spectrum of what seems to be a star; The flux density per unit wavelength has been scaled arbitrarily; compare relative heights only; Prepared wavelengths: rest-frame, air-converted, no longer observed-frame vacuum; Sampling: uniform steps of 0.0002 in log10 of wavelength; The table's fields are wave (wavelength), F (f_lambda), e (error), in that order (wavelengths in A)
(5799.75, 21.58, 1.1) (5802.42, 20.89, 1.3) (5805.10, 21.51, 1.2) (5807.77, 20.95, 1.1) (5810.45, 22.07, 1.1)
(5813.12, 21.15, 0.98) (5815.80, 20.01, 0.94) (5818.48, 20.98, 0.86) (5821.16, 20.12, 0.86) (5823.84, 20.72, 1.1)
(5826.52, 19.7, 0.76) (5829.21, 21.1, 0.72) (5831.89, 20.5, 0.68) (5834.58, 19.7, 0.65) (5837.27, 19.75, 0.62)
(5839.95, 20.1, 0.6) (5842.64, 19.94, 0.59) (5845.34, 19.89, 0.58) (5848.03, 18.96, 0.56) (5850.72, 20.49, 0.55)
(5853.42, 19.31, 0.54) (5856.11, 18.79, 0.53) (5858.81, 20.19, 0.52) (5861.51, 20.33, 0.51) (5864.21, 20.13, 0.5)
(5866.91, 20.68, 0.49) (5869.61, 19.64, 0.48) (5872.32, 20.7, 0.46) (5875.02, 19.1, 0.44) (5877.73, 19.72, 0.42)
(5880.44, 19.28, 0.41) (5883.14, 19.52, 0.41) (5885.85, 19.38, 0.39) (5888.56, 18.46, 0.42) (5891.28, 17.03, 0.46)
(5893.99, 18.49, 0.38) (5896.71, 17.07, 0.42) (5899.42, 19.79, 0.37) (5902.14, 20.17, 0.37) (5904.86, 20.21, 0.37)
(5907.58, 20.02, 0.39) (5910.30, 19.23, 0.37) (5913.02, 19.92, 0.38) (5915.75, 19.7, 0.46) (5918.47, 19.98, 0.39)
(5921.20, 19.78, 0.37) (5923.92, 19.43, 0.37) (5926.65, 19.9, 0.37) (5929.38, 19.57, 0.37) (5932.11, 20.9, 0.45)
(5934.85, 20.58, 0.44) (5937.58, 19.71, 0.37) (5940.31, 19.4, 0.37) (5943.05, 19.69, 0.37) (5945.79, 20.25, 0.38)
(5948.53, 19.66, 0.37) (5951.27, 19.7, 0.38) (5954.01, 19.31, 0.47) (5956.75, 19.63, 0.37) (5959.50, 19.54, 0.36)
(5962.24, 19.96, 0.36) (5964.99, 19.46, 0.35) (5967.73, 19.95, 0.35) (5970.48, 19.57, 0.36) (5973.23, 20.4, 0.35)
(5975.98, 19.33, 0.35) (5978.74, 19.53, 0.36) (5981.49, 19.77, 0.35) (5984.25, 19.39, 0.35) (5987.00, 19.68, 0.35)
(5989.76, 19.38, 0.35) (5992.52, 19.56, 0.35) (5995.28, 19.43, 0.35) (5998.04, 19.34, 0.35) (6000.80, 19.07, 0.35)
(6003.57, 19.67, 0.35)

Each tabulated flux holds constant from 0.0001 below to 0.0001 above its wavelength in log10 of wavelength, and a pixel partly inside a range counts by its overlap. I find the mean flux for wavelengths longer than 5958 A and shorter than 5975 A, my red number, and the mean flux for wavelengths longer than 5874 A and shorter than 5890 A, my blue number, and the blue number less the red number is -0.57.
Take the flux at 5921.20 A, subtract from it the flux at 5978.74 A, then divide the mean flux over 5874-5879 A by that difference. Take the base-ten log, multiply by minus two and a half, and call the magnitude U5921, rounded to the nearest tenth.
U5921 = -4.7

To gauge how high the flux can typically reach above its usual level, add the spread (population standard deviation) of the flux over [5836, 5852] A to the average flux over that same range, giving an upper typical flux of 20.3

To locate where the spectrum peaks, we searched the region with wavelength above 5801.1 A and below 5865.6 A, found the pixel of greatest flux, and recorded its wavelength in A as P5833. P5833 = 5810.45 A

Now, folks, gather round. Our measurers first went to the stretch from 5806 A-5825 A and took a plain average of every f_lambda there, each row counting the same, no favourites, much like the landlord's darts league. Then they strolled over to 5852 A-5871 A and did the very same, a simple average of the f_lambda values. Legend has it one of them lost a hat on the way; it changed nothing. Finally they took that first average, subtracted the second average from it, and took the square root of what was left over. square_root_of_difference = 1.0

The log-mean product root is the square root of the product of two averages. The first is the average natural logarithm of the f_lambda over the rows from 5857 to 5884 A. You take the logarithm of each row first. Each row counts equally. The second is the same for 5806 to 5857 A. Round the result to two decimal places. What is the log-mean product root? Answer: 3.00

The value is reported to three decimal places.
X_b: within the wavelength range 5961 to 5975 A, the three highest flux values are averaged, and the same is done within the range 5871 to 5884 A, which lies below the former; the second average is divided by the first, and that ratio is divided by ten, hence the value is 0.099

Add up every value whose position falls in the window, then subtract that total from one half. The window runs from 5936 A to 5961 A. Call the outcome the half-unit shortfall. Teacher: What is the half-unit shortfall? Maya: -176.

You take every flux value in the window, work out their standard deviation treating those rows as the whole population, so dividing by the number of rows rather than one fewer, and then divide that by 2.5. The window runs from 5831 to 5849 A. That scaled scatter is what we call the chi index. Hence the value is 0.17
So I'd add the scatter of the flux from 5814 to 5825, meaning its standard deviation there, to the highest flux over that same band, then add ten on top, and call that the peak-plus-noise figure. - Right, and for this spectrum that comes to 31.4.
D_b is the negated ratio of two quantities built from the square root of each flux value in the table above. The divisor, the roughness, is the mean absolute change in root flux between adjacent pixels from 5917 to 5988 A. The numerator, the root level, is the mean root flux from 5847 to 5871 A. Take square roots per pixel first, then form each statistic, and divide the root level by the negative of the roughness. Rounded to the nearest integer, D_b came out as -88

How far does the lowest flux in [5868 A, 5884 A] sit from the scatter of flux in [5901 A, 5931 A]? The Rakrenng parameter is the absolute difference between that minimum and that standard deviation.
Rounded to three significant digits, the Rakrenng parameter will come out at 18.8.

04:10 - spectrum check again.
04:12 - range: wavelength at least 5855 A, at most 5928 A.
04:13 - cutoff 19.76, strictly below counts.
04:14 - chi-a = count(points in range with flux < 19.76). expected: 14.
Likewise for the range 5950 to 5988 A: 10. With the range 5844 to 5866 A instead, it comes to 3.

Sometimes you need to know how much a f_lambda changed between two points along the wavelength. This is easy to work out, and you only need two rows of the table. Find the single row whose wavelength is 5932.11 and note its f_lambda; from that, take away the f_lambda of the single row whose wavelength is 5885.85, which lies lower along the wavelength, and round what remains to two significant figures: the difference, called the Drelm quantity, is 1.5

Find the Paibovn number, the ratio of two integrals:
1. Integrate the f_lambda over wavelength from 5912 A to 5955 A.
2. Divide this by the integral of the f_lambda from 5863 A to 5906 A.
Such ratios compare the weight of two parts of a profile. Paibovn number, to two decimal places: 1.03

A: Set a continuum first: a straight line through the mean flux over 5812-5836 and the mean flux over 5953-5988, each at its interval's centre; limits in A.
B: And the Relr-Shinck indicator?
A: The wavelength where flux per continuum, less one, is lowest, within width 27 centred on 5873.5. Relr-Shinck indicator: 5875.02 A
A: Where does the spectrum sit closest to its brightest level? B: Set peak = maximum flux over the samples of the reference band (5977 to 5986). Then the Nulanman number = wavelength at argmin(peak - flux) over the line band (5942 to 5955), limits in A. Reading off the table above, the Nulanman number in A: 5945.79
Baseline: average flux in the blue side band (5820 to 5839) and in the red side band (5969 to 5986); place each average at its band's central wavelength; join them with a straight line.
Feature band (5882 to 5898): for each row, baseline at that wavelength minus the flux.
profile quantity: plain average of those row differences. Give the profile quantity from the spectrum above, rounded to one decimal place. 1.7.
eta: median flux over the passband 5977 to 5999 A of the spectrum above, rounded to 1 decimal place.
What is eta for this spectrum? 19.5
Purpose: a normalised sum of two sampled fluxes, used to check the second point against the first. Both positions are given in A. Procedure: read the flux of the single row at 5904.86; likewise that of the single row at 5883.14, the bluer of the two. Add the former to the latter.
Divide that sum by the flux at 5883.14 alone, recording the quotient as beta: 2.04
